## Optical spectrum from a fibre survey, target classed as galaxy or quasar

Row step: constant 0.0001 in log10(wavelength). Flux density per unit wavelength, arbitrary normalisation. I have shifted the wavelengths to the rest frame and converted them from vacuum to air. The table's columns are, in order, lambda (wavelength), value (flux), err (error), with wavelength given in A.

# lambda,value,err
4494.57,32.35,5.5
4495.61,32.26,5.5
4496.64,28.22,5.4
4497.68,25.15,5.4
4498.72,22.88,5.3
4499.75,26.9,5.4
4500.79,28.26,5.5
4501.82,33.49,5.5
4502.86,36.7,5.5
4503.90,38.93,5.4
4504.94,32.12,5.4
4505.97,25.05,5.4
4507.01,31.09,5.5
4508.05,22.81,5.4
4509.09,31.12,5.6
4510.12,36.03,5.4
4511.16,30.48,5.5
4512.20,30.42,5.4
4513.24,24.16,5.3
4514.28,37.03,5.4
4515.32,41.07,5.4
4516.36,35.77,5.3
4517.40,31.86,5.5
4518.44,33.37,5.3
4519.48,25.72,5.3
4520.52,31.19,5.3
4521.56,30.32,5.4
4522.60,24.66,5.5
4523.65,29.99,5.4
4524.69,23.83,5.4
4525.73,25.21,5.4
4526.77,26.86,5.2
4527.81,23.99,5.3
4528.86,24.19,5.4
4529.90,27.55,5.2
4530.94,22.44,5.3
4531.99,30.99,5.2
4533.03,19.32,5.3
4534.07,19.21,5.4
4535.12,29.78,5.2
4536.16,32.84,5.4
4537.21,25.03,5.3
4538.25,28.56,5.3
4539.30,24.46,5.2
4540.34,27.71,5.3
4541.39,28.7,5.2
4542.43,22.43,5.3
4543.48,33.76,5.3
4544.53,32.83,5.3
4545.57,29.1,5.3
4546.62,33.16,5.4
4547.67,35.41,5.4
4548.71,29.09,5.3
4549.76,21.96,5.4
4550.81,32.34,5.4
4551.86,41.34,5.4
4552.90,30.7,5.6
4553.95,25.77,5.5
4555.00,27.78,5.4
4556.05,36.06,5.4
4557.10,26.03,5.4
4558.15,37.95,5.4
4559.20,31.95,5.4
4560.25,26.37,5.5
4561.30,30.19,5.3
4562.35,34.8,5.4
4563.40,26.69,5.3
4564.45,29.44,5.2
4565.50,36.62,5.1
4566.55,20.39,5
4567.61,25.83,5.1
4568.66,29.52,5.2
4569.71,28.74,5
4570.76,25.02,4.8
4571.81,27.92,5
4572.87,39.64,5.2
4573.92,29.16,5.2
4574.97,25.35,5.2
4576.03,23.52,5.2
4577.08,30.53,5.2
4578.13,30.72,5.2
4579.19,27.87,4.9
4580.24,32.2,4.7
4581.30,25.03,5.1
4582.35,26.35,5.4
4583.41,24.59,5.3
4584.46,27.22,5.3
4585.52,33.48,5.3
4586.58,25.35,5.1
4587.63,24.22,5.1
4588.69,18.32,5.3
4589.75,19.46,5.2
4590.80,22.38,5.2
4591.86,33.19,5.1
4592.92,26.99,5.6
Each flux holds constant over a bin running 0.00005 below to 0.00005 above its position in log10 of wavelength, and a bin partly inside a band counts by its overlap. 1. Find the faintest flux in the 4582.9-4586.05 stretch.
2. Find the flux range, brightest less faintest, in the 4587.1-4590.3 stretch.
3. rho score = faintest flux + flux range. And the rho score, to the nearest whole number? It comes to 30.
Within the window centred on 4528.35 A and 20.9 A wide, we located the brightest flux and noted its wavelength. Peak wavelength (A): 4518.44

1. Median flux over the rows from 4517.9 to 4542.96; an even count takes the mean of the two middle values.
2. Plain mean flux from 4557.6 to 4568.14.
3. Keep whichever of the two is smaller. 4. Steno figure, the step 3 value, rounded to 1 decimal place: 26.3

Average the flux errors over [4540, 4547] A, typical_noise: 5.30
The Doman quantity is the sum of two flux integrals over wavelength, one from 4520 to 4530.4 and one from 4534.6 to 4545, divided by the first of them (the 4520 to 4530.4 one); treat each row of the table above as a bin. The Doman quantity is 2.07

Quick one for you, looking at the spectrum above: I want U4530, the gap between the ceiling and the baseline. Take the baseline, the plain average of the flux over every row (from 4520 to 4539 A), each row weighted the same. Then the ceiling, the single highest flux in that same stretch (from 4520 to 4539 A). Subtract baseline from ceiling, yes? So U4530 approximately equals 6.4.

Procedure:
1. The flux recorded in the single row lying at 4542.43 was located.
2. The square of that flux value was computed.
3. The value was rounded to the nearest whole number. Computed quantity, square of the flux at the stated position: 503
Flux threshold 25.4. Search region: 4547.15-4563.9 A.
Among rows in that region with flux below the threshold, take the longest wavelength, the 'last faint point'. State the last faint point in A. 4549.76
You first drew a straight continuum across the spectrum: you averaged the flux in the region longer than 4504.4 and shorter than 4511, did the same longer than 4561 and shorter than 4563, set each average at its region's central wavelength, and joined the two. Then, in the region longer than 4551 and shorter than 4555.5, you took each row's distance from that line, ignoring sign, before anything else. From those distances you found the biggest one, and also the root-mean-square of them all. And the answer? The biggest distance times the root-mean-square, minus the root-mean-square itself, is 51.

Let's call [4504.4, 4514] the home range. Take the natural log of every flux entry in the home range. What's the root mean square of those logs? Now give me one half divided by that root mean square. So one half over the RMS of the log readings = 0.148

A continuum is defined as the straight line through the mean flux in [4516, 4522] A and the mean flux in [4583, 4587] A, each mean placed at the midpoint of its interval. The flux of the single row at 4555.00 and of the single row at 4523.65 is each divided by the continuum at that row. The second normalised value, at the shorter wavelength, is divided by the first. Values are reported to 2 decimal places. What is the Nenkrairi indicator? 1.02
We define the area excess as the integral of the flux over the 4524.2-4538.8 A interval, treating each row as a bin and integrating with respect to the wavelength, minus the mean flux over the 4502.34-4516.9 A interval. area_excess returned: 343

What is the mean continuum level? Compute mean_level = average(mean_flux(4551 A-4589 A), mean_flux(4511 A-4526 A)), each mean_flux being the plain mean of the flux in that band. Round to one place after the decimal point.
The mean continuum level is 29.7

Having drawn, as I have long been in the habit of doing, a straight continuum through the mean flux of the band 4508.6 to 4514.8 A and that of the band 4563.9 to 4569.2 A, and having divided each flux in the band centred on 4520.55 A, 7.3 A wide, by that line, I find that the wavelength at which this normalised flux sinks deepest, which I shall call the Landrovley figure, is 4522.60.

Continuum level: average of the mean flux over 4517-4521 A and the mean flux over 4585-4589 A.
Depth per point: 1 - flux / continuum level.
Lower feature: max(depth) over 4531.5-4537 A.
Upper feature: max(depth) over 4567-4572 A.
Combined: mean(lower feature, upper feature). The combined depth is 0.21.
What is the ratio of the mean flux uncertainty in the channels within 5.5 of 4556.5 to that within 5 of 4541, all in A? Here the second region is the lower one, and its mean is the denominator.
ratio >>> 1.03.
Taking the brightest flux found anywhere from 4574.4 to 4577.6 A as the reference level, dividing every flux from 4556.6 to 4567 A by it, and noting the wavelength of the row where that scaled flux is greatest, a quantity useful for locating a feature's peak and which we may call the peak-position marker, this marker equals 4558.15 A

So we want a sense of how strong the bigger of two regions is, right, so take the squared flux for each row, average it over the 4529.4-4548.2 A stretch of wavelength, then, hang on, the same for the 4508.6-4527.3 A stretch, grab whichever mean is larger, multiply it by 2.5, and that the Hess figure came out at 2383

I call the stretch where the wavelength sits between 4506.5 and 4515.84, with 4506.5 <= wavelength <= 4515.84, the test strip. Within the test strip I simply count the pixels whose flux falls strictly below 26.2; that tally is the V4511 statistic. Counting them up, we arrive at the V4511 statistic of 2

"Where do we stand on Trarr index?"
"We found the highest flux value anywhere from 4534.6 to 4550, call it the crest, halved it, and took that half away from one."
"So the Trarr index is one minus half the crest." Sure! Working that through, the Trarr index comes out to -16.7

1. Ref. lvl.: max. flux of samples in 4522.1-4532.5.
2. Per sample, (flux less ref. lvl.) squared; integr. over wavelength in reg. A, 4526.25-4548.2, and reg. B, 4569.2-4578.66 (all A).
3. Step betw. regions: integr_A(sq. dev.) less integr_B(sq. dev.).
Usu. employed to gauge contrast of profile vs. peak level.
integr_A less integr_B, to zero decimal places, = 492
